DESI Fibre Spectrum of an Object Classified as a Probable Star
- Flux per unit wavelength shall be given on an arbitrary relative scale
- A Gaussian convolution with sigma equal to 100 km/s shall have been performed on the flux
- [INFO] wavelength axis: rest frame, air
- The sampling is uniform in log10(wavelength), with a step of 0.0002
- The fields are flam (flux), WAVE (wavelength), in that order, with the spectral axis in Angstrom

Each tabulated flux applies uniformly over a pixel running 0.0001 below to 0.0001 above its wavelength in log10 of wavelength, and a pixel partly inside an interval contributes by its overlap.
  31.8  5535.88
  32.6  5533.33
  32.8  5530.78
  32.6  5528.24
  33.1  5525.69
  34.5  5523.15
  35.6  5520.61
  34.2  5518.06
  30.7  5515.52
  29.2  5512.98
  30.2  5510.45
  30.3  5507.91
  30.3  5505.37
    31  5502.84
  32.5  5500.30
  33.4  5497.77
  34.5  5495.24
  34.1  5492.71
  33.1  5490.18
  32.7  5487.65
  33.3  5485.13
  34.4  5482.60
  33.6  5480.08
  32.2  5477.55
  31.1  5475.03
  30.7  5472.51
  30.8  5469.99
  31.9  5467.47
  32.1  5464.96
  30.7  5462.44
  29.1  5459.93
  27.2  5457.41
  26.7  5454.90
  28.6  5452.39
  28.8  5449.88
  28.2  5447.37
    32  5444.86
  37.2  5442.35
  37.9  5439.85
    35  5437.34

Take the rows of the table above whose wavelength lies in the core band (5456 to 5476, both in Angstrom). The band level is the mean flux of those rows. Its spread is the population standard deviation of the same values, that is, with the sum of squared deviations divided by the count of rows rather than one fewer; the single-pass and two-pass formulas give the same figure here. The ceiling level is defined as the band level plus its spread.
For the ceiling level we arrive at 31.9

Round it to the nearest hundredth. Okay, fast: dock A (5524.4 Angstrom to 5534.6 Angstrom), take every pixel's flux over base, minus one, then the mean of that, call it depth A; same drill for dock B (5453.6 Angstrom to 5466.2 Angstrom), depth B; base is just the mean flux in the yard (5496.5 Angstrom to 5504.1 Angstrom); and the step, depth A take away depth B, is 0.11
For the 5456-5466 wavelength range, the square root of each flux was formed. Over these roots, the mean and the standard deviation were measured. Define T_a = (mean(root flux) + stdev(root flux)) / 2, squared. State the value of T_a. 7.9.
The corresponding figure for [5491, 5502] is 8.6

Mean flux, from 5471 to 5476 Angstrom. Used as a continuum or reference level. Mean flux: 30.9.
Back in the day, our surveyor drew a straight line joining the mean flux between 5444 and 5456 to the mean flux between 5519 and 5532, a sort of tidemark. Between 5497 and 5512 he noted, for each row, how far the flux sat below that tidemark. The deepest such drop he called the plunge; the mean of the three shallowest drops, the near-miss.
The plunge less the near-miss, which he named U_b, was 2.8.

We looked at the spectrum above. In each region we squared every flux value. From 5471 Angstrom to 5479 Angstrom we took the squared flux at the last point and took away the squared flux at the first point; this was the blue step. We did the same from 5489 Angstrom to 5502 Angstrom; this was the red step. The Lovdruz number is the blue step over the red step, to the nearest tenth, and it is -2.4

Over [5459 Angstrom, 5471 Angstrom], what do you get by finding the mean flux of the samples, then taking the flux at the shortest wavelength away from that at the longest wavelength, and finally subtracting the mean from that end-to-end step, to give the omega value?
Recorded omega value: -29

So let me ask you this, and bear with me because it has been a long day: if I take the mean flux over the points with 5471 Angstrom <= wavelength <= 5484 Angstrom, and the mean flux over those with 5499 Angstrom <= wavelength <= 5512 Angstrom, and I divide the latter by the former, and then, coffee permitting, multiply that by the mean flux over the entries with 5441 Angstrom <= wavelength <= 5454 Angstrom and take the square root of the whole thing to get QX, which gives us 5.43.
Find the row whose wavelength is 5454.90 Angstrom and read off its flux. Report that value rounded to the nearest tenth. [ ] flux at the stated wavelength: 26.7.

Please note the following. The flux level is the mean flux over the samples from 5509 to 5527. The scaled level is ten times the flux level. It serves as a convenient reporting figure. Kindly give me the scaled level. 325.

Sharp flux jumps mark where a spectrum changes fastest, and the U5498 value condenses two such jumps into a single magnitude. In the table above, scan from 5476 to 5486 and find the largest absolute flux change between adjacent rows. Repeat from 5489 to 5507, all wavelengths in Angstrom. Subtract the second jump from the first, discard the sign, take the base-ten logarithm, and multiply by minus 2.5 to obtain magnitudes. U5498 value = 2.5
